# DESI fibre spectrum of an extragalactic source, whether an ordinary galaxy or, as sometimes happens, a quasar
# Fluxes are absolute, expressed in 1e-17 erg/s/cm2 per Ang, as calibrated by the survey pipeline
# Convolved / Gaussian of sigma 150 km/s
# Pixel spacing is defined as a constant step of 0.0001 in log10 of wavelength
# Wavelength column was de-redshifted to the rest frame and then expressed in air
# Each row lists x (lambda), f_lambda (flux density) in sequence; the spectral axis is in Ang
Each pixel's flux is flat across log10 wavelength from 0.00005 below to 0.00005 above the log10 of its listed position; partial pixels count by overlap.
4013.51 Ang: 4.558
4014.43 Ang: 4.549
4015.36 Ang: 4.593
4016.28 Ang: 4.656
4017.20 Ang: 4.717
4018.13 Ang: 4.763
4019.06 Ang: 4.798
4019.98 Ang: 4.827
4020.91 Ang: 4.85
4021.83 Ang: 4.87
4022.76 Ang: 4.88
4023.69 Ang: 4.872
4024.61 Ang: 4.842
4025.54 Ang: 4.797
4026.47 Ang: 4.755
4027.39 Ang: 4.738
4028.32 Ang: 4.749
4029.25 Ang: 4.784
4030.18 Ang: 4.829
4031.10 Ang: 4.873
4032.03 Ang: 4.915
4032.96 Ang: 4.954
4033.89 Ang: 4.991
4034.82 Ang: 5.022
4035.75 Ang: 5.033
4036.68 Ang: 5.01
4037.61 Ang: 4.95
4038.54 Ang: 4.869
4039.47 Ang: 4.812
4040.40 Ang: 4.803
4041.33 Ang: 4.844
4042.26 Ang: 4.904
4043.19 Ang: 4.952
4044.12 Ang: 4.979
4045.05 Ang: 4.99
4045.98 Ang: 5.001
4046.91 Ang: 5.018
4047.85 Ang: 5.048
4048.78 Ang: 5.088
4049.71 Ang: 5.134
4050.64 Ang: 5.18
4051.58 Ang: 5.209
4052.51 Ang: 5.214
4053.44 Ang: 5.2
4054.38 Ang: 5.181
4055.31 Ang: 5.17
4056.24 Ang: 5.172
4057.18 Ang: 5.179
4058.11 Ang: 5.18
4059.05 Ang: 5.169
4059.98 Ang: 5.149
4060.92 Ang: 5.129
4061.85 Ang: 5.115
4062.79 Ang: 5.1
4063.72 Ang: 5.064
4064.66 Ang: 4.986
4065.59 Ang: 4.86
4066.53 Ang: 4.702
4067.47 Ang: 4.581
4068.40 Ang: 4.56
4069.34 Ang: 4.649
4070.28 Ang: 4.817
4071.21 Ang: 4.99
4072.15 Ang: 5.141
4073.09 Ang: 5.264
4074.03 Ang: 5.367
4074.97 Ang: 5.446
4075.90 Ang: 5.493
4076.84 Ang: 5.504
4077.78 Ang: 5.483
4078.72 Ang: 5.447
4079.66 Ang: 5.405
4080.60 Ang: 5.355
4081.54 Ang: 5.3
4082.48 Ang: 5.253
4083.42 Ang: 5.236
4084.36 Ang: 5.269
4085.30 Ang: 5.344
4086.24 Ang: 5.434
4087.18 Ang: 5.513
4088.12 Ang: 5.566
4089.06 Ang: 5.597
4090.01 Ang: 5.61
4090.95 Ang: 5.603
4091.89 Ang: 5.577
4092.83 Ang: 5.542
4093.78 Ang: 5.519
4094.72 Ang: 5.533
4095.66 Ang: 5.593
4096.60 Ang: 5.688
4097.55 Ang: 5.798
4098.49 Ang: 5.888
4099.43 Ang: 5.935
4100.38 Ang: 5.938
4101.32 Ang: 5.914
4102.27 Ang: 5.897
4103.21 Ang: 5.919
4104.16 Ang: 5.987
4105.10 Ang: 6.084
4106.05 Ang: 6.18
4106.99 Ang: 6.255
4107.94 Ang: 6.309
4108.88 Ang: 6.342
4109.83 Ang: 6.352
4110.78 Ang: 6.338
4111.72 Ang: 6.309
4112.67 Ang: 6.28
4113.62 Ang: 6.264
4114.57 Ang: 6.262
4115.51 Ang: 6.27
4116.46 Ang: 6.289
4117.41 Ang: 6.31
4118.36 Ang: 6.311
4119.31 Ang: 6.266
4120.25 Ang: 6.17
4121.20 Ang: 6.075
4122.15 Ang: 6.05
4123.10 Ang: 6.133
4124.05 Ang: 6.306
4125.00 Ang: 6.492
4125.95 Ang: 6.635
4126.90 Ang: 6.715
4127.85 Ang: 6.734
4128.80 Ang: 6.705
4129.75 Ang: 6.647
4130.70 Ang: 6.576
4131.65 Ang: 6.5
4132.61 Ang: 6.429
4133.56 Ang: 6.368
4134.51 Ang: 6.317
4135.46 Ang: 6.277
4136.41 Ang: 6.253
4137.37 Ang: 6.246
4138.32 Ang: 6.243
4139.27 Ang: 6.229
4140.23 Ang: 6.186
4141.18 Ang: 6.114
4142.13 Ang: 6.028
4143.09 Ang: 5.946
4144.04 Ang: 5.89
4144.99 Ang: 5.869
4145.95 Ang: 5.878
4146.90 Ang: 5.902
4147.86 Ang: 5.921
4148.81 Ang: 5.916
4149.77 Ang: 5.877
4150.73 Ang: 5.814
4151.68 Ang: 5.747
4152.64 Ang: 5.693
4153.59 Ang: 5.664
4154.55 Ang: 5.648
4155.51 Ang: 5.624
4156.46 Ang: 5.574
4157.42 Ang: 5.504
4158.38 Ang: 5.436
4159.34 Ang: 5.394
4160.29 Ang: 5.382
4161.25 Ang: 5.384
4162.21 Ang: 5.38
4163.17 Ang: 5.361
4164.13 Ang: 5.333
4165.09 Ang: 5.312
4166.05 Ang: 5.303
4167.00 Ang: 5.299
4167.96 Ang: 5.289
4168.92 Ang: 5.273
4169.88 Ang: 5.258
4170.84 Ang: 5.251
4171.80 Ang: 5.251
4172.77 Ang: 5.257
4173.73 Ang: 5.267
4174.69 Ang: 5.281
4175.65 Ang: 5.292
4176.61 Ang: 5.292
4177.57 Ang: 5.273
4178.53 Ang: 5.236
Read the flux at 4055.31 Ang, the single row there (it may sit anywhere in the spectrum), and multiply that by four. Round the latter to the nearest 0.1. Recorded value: 20.7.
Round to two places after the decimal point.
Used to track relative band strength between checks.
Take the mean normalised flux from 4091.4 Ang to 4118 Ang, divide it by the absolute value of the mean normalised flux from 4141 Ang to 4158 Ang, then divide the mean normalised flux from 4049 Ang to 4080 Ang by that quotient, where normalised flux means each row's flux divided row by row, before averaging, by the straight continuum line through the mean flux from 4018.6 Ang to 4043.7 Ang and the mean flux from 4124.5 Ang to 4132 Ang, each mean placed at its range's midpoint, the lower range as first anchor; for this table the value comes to 0.80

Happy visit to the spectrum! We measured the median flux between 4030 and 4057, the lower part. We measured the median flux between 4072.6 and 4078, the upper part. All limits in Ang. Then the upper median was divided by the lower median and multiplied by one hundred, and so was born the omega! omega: 109.3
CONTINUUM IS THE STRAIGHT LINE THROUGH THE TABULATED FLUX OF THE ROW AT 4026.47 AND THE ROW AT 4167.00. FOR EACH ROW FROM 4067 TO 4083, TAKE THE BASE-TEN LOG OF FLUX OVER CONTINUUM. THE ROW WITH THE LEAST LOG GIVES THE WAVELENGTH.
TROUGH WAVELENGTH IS 4068.40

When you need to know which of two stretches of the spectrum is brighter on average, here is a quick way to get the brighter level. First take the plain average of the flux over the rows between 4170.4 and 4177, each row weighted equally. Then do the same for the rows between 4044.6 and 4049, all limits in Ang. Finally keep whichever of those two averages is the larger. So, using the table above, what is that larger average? 5.3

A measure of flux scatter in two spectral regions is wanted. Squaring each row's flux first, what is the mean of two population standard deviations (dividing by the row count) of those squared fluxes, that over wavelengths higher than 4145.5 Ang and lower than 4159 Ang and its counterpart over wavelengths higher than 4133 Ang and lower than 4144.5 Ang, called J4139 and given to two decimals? 1.76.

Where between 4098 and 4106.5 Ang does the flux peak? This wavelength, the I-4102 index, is 4106.05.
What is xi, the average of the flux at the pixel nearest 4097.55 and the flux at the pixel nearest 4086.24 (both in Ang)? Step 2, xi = 5.6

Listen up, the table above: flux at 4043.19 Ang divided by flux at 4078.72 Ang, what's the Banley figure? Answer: 0.91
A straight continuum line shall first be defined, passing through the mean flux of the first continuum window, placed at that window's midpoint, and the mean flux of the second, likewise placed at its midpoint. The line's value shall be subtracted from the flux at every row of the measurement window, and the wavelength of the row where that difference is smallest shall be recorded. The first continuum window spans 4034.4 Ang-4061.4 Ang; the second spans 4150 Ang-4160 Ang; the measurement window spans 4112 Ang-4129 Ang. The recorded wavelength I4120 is 4122.15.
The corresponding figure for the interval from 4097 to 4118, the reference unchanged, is 4097.55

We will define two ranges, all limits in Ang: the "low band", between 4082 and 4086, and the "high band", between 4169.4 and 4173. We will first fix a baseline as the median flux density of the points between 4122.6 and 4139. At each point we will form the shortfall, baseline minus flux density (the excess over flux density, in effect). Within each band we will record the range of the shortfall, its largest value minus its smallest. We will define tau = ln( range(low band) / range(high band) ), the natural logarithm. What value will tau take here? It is 2.7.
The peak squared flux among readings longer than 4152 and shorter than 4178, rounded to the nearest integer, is 32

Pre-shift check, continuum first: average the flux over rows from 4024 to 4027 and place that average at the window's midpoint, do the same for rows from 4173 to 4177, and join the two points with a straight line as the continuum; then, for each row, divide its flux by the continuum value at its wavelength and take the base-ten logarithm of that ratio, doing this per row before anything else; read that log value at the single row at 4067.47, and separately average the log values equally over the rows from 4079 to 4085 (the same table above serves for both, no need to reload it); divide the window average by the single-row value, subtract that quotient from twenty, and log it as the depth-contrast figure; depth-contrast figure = 20.8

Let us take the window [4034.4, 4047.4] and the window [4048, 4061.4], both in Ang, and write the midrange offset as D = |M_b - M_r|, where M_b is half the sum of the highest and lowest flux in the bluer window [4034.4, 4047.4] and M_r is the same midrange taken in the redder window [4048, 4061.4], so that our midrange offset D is 0.2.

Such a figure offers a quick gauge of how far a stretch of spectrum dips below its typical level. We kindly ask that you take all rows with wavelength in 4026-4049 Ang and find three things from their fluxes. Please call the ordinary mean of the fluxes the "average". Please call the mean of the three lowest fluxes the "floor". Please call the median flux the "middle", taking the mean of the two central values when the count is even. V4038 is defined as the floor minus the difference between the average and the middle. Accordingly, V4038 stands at 4.8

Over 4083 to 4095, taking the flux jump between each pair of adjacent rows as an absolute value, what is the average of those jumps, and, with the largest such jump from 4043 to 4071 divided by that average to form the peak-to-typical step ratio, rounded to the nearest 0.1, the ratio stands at 4.2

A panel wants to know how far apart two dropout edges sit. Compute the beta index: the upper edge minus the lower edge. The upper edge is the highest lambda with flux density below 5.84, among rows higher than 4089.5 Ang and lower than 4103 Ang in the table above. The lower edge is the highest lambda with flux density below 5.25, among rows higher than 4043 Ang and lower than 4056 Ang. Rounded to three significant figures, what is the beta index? 42.2 Ang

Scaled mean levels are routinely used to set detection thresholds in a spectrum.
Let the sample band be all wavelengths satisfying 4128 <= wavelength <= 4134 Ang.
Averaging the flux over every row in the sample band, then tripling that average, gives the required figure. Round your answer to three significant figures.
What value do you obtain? 19.6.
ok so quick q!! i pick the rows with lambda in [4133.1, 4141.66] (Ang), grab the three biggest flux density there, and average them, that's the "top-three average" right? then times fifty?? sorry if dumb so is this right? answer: 316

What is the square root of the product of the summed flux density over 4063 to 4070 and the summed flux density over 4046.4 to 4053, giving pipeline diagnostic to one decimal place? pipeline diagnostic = 34.6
